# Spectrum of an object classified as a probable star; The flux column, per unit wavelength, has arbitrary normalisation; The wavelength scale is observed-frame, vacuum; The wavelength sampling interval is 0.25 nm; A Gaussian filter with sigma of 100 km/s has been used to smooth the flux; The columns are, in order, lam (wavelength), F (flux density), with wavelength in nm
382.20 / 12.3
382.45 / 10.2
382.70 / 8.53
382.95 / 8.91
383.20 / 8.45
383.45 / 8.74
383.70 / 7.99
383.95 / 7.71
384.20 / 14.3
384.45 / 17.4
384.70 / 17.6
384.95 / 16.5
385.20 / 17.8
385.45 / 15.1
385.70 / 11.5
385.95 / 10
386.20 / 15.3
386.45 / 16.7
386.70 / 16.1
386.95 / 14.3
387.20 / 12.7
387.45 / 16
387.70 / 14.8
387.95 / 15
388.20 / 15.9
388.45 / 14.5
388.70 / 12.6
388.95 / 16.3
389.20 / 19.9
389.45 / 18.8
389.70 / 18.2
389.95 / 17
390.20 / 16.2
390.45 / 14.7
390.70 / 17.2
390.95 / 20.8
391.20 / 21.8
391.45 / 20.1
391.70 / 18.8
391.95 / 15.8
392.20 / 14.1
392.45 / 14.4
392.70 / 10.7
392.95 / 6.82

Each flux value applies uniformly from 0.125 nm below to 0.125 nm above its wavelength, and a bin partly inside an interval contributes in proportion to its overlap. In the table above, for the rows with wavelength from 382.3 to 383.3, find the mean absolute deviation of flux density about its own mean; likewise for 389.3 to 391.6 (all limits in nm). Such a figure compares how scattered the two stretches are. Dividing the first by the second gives 0.3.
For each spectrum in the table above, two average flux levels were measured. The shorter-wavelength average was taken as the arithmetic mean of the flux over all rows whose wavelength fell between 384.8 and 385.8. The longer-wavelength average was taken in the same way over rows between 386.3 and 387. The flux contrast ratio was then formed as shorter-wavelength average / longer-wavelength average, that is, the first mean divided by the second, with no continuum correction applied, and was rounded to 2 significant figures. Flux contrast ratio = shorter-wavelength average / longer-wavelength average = 0.97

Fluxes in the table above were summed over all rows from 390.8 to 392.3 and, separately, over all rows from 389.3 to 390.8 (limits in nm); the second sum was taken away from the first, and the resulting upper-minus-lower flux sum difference 9.3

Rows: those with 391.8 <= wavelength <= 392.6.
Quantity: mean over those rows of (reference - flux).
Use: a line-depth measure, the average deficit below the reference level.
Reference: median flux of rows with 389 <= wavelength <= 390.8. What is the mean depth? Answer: 2.4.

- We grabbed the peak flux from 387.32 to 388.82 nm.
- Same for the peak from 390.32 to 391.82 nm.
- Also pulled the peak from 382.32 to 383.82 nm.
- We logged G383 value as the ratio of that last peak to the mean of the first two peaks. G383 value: 0.5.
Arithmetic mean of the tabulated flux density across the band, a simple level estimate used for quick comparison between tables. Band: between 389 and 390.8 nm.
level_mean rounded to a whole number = 17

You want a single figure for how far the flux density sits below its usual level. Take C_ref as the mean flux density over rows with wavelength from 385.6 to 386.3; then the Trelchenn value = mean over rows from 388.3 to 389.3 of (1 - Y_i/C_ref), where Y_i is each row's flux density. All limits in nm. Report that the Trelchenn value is -0.3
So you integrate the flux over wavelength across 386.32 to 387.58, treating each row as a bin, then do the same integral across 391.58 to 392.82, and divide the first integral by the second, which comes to 1.0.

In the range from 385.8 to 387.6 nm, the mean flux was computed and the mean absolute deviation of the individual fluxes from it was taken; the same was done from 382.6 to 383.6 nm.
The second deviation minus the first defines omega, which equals -1.6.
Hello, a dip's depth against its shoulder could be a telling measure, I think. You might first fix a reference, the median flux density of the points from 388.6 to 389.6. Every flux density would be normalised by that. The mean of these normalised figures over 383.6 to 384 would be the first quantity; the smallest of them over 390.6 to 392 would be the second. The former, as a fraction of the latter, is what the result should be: 0.50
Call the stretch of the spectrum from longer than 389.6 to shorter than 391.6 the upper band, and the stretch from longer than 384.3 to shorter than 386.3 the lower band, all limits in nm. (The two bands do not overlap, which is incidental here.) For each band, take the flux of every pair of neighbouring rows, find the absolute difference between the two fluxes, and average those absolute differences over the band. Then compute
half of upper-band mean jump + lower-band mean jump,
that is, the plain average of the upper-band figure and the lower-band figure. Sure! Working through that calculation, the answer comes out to 2.00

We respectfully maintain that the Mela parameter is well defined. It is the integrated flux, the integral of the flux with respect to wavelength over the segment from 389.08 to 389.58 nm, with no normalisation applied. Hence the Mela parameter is 9.7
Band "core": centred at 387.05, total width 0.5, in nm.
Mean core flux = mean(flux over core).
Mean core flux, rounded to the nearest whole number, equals 14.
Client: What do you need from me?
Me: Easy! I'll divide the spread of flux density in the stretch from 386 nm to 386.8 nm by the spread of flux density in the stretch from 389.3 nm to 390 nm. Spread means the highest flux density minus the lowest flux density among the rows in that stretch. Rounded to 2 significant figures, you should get 0.78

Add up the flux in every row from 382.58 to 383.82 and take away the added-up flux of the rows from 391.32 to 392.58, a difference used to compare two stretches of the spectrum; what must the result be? -41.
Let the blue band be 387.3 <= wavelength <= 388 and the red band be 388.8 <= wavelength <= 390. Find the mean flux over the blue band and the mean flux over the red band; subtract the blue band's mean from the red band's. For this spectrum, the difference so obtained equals 2.8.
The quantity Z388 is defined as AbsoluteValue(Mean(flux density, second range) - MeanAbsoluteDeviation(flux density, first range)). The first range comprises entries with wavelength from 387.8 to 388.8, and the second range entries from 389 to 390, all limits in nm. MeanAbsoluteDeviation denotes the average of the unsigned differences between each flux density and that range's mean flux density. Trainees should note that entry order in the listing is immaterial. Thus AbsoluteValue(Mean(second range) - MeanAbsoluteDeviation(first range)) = 17.5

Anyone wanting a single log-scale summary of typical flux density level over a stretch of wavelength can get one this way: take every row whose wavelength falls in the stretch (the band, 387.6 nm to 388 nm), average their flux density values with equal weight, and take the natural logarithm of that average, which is 2.70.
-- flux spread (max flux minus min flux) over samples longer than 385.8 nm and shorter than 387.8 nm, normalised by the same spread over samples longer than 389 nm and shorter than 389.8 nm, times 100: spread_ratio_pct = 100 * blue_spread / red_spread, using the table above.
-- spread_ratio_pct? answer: 394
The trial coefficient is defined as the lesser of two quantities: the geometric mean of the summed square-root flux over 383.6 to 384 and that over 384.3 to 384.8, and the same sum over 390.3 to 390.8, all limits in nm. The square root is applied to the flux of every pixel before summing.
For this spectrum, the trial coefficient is 6.8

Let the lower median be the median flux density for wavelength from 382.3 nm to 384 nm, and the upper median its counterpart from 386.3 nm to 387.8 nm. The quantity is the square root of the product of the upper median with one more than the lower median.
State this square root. 12.1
